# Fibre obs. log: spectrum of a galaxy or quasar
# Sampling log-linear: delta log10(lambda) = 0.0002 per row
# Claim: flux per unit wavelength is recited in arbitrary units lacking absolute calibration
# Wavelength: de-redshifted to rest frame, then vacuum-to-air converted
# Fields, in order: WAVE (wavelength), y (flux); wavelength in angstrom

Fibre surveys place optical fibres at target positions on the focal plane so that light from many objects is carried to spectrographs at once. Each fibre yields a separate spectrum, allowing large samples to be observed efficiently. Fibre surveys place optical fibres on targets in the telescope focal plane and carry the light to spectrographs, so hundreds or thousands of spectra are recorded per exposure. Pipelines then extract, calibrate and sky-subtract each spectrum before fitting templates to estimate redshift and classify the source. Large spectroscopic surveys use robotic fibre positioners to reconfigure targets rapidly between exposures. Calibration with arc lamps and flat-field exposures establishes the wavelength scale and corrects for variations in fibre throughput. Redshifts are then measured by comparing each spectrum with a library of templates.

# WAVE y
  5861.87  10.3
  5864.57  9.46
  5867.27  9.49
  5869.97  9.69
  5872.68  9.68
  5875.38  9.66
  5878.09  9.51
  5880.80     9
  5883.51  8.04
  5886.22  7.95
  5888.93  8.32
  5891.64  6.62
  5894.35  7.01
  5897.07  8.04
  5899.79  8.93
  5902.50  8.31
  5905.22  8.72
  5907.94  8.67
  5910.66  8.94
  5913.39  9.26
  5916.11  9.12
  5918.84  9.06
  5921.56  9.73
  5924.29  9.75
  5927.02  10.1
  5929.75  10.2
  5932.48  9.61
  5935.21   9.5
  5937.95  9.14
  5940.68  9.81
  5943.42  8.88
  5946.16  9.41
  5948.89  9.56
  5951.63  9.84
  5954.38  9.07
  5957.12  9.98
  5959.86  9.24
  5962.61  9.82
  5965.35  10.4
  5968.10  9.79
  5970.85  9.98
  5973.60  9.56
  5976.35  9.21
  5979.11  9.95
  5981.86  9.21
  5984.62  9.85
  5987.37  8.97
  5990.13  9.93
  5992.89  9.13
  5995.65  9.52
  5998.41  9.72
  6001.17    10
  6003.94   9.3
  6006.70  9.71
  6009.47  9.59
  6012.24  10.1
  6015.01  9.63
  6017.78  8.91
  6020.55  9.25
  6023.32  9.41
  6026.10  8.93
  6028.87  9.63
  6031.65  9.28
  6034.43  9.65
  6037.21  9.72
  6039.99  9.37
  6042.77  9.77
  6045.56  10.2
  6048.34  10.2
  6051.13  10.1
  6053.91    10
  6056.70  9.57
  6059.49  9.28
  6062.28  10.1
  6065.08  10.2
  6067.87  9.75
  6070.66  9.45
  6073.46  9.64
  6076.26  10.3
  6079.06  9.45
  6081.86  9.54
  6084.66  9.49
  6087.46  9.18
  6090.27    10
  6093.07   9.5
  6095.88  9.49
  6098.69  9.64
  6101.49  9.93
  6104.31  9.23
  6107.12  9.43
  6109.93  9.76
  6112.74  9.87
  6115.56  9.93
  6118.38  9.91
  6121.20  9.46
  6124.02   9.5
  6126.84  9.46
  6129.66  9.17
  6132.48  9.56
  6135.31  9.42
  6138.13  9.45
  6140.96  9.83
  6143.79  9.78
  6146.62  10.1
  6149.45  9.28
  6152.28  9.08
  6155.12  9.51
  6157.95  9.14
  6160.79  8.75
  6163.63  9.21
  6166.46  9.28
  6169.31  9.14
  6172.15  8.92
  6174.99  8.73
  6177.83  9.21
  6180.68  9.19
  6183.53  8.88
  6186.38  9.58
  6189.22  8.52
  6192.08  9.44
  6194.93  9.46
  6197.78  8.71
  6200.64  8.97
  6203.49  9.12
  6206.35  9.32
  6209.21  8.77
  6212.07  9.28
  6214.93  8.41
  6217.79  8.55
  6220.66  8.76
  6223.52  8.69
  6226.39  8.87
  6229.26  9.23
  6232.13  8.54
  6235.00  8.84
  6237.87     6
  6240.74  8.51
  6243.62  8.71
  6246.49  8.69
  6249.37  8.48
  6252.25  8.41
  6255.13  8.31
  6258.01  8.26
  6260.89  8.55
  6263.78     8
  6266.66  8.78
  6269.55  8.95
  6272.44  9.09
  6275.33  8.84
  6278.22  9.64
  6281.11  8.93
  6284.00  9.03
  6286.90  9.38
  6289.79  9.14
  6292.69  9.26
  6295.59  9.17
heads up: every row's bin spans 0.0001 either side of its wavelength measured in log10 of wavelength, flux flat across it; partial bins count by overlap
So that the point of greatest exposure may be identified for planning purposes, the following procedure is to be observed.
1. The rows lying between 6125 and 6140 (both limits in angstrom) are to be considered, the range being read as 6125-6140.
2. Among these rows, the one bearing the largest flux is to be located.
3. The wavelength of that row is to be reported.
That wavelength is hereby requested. 6132.48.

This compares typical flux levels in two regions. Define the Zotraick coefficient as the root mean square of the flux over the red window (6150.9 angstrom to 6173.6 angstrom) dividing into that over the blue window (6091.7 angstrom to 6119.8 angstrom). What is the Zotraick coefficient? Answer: 1.06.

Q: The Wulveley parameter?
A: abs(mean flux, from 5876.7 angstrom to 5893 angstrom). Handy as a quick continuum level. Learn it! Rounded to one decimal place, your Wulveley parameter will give 8.2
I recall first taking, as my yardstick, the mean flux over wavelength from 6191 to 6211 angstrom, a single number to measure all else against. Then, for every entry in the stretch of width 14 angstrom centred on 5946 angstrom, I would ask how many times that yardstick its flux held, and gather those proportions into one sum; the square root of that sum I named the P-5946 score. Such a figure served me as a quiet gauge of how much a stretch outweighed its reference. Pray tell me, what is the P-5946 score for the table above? 2.28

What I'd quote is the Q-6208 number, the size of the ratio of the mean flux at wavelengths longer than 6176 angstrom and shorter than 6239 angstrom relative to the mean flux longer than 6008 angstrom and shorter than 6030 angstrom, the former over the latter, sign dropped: 0.94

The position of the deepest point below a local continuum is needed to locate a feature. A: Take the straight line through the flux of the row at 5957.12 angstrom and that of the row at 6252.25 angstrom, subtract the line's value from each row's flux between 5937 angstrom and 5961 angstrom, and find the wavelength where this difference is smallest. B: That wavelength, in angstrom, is 5943.42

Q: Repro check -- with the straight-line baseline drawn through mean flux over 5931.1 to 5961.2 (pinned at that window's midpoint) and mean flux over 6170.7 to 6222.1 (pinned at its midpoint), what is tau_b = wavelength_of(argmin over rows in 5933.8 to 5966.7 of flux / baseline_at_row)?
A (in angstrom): 5943.42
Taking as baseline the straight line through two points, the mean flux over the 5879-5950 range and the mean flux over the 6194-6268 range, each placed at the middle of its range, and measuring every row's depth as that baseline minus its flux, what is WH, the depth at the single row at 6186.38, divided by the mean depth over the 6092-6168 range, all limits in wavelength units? 1.2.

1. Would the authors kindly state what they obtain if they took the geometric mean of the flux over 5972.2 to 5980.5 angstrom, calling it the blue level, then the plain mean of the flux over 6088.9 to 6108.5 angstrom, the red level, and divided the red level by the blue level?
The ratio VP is 1.00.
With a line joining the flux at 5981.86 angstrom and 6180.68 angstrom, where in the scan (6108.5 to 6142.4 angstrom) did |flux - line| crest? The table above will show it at 6115.56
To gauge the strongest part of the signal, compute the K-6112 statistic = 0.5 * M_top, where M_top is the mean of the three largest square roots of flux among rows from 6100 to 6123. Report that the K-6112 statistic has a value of 1.58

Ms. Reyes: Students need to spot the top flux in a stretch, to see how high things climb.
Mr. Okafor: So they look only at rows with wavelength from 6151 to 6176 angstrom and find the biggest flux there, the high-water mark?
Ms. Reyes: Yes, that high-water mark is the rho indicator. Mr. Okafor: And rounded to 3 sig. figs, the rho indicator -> 9.51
